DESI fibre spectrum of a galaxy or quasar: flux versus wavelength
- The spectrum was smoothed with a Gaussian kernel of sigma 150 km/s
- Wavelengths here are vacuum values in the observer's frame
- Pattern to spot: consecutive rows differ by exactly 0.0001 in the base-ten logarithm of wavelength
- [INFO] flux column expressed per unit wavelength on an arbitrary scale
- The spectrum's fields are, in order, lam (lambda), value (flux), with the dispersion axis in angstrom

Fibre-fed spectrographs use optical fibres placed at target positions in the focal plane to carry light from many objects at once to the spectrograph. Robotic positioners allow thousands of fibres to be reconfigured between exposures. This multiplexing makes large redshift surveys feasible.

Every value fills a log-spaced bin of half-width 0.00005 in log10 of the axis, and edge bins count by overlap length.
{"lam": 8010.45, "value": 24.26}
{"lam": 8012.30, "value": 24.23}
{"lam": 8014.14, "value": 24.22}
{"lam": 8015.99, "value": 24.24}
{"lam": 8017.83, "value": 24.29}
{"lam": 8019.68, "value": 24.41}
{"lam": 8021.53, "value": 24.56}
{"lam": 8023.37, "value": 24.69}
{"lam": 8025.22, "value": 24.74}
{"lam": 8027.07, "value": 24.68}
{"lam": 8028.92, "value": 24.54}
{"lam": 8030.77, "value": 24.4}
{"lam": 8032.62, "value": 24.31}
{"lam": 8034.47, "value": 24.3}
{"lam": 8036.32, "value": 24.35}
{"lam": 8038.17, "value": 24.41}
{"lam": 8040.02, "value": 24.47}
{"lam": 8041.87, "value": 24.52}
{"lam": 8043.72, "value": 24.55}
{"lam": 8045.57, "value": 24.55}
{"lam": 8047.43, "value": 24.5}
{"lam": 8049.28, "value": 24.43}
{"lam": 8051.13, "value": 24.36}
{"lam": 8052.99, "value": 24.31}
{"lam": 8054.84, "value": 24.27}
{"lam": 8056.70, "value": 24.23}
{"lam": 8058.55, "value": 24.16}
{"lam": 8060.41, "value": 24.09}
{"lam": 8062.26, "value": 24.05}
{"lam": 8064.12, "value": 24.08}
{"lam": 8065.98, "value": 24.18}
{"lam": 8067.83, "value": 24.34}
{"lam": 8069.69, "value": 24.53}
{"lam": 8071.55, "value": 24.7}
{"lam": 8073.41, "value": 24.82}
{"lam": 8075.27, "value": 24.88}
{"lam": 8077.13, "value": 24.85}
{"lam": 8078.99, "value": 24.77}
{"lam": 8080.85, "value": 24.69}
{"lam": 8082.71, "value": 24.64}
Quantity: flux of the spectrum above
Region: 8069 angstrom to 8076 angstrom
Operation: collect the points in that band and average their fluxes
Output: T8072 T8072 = 24.7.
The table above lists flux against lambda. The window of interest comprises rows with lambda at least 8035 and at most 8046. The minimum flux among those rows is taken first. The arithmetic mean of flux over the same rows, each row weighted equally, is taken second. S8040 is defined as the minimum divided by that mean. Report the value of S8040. 0.995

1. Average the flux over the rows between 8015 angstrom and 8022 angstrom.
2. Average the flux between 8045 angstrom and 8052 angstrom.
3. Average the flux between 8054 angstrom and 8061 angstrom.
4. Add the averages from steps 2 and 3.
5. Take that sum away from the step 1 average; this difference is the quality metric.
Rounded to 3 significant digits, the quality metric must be -24.3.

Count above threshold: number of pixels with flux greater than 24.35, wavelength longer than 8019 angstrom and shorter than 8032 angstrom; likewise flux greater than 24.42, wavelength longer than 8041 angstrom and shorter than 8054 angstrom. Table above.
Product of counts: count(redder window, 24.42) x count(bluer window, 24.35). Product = 35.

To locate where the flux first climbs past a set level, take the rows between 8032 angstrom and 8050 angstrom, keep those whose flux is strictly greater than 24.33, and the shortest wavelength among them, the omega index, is 8036.32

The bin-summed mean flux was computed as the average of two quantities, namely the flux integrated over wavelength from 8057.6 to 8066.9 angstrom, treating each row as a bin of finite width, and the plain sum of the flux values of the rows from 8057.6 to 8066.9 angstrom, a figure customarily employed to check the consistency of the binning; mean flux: 172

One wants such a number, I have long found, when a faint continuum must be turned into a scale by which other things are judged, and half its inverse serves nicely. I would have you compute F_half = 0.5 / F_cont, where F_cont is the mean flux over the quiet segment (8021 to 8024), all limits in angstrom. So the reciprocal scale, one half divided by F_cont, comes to 0.0203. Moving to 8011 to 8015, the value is 0.0206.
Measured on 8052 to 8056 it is 0.0206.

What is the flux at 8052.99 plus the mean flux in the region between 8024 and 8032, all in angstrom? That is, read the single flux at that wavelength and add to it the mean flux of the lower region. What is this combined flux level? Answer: 48.9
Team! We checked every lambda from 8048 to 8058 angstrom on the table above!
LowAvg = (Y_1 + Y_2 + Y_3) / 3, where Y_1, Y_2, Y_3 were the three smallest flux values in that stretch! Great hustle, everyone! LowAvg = 24.3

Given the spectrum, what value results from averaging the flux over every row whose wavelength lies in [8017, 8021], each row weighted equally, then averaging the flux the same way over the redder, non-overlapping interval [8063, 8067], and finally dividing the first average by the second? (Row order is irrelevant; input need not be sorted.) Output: 1.01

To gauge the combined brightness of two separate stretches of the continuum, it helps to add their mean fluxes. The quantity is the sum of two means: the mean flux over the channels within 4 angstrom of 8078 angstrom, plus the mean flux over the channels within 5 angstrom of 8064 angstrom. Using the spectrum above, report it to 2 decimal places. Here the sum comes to 48.95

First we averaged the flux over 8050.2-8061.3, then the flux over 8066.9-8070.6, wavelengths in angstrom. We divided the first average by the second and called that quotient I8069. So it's 0.99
